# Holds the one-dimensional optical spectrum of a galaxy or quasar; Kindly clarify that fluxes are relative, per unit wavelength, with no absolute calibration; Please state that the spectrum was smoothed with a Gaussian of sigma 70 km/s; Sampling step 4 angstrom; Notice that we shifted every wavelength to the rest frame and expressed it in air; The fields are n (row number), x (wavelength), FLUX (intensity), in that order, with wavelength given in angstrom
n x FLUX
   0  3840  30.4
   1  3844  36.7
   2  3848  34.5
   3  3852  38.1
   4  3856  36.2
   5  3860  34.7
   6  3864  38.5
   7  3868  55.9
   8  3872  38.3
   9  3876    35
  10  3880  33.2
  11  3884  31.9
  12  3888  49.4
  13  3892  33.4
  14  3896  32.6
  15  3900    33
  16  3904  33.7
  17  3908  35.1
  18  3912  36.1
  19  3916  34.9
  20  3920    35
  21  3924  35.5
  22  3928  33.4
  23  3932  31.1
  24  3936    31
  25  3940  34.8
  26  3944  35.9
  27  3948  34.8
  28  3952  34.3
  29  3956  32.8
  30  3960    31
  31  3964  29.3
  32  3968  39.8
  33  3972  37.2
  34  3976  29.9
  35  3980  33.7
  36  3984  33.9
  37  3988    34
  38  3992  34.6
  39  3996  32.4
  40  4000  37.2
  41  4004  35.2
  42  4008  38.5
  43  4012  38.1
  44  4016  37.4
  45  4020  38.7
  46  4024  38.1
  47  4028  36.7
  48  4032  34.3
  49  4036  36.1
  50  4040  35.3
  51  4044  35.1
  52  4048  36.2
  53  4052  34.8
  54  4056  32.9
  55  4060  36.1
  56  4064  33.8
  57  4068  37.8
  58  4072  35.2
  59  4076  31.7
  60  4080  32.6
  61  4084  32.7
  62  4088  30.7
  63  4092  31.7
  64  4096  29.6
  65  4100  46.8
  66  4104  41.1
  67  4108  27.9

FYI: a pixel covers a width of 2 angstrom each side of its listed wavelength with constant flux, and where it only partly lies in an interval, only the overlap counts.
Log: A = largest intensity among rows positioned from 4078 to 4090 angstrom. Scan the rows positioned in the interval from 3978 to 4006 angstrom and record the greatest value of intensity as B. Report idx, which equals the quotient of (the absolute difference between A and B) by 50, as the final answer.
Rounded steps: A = 32.7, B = 37.2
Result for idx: 0.09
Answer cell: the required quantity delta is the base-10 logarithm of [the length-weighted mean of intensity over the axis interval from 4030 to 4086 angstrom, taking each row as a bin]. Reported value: 1.54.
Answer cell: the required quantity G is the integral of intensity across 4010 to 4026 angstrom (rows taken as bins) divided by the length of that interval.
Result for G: 38.1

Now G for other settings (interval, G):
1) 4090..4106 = 37.3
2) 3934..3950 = 34.1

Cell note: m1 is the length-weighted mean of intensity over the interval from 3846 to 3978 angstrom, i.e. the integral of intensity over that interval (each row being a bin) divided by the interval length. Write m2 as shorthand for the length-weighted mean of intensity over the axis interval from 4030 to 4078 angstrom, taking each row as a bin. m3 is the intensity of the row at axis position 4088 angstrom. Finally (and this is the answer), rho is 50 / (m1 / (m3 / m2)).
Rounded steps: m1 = 35.5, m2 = 34.9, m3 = 30.7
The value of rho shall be 1.2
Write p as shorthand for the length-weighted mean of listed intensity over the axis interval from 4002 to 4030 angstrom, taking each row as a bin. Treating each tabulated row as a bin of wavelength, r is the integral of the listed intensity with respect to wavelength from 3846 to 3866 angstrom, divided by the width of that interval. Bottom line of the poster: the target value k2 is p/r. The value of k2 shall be 1.03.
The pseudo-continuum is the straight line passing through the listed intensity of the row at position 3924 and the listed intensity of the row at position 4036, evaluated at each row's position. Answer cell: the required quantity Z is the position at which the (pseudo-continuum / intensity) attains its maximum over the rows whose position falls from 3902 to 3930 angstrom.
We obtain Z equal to 3928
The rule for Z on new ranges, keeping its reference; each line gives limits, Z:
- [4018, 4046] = 4032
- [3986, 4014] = 3996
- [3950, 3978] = 3964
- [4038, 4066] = 4056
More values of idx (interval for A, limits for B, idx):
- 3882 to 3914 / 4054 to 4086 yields 0.23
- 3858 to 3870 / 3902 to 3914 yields 0.40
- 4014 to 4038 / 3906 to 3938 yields 0.05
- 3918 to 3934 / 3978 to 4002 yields 0.03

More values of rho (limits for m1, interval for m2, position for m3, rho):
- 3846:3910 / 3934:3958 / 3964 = 1.2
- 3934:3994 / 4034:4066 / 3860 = 1.5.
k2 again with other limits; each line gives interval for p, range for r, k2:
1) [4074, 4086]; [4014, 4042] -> 0.88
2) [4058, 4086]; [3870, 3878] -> 0.94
